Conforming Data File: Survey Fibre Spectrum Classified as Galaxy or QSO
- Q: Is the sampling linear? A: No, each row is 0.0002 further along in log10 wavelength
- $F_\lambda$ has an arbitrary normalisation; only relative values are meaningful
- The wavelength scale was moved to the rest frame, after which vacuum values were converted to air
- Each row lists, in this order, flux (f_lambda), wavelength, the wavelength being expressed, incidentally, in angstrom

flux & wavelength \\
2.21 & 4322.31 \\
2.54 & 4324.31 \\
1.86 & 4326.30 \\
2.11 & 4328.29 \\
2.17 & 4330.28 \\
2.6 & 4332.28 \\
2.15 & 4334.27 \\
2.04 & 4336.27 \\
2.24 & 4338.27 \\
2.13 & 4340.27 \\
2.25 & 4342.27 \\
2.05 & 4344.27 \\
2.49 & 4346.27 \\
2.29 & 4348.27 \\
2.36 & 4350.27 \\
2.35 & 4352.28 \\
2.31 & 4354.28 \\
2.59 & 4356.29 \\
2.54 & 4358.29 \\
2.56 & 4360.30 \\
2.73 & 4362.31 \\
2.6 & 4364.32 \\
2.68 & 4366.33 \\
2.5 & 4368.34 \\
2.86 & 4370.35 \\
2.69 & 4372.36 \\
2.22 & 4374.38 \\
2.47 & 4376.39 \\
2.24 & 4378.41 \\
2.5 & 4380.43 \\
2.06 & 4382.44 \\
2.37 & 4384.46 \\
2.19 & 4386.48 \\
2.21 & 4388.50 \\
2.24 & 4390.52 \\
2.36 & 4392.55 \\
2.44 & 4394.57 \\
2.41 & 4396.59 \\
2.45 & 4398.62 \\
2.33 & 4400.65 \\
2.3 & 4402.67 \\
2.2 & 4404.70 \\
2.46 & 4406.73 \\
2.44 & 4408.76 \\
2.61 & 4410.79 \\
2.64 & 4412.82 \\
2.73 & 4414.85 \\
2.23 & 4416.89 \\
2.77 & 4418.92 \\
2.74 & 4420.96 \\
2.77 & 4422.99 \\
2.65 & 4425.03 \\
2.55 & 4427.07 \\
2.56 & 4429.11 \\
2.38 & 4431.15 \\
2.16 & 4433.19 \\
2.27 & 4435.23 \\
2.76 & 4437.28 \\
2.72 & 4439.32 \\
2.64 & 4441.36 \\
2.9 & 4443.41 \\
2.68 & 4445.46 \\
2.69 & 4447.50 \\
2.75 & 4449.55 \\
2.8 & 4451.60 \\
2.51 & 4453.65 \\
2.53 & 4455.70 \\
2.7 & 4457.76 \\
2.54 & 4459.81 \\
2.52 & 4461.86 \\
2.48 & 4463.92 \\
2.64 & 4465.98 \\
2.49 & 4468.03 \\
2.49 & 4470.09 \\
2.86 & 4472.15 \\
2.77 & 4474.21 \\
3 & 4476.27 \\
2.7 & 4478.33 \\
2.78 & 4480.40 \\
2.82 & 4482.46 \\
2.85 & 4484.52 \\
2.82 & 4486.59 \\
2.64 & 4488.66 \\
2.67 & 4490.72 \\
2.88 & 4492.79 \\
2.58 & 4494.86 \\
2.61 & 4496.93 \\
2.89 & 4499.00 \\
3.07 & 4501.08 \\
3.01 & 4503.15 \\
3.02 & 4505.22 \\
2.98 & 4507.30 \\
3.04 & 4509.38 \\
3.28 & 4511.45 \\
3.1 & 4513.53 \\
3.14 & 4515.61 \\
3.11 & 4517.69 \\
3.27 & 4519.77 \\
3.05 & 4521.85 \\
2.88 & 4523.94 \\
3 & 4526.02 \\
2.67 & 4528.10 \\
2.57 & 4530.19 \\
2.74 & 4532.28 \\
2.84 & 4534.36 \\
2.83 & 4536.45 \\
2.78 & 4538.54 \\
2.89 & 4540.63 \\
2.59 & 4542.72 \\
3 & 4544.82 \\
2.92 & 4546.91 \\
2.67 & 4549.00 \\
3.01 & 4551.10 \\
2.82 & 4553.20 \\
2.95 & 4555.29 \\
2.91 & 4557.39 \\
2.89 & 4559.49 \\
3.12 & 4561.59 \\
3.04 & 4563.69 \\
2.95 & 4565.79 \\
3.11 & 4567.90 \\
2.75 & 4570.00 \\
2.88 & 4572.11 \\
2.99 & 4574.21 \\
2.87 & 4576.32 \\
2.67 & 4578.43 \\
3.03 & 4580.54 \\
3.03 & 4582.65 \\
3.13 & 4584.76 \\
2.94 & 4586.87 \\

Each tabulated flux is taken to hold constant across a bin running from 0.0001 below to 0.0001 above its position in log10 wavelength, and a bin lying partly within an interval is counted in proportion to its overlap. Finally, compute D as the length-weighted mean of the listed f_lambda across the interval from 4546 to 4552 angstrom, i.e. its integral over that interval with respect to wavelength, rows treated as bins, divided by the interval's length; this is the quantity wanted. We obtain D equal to 2.86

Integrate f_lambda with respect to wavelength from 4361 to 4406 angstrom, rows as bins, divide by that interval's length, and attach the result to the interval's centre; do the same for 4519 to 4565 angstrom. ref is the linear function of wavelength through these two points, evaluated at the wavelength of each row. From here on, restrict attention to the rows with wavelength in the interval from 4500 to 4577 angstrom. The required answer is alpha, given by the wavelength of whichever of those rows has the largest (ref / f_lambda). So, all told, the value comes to 4542.72 angstrom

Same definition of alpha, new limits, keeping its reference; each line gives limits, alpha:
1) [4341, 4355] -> 4344.27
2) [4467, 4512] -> 4470.09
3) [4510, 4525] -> 4523.94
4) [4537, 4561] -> 4542.72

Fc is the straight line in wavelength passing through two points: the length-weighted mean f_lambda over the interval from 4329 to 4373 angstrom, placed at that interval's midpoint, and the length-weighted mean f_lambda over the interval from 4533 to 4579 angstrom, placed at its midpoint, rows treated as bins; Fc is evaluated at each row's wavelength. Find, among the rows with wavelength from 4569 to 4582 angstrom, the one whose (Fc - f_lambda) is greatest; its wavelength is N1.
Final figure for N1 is 4578.43 angstrom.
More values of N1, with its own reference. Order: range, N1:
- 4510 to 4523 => 4521.85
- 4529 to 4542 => 4530.19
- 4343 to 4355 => 4344.27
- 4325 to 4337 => 4326.30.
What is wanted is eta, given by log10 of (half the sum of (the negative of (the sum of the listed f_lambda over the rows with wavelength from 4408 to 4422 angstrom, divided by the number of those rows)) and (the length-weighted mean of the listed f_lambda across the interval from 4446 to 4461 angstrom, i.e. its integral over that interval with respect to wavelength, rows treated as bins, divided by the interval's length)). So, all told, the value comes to -1.6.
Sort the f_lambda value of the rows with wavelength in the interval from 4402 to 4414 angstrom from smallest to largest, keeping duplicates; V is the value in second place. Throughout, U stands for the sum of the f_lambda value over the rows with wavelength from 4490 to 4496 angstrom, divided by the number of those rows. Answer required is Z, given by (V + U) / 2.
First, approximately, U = 2.7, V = 2.3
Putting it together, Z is 2.5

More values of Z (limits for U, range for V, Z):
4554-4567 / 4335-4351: 2.5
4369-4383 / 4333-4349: 2.2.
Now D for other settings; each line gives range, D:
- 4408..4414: 2.58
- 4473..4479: 2.83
